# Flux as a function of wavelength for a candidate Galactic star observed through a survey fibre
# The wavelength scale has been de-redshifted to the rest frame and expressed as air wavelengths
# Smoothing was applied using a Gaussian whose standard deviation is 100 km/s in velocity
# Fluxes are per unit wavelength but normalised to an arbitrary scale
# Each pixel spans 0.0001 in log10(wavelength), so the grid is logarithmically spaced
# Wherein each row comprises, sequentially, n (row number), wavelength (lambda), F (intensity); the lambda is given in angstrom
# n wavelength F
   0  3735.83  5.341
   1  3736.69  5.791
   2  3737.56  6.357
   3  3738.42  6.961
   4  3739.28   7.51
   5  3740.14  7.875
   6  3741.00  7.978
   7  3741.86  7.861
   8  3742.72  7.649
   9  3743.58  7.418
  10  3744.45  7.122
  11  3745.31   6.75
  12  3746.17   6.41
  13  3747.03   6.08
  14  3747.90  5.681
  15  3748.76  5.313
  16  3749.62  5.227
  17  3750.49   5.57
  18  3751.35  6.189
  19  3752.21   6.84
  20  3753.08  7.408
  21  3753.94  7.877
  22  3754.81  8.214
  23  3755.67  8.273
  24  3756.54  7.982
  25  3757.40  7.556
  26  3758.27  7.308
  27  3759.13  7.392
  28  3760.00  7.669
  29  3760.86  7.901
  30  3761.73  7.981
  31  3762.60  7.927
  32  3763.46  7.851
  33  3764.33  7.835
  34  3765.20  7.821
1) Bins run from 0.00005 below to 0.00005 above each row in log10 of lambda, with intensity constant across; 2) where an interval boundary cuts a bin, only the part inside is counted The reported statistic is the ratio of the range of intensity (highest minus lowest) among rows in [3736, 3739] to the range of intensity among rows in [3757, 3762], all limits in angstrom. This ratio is 1.7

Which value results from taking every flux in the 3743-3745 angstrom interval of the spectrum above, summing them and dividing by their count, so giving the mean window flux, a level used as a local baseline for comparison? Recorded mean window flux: 7.3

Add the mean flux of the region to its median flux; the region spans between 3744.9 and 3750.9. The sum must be 11.5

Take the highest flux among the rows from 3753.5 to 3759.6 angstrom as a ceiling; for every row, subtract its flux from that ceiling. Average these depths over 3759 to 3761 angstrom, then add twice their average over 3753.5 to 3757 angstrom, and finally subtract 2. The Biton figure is -1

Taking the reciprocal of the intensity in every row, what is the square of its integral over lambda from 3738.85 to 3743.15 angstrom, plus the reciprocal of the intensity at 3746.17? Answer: 0.46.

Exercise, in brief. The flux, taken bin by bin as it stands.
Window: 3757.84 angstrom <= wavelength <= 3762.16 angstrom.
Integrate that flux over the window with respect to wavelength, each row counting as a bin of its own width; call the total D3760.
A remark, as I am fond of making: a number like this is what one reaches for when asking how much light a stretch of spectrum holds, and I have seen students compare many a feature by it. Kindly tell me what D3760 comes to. 33.1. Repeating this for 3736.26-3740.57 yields 29.7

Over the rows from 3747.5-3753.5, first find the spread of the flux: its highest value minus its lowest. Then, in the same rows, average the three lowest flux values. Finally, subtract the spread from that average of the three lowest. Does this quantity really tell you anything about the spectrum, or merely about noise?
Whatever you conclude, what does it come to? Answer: 3.2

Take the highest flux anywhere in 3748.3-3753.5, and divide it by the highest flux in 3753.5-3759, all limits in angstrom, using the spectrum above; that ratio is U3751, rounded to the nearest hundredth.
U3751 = 0.90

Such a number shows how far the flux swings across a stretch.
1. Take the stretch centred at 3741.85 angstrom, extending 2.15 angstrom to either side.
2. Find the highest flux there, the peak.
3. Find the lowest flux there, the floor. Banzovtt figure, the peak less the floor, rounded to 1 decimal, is 0.6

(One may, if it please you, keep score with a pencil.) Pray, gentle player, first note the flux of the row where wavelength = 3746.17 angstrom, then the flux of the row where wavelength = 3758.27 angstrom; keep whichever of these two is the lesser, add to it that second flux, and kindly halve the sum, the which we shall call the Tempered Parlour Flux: 6.9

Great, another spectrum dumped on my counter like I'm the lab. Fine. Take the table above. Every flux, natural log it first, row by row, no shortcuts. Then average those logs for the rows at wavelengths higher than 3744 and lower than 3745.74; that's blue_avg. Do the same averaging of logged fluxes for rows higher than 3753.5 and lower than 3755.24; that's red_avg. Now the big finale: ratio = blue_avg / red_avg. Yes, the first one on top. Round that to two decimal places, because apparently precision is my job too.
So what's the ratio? 0.93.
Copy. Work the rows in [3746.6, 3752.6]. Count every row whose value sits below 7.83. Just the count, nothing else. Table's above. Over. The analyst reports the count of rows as 7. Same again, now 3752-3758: 3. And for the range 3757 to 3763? 4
